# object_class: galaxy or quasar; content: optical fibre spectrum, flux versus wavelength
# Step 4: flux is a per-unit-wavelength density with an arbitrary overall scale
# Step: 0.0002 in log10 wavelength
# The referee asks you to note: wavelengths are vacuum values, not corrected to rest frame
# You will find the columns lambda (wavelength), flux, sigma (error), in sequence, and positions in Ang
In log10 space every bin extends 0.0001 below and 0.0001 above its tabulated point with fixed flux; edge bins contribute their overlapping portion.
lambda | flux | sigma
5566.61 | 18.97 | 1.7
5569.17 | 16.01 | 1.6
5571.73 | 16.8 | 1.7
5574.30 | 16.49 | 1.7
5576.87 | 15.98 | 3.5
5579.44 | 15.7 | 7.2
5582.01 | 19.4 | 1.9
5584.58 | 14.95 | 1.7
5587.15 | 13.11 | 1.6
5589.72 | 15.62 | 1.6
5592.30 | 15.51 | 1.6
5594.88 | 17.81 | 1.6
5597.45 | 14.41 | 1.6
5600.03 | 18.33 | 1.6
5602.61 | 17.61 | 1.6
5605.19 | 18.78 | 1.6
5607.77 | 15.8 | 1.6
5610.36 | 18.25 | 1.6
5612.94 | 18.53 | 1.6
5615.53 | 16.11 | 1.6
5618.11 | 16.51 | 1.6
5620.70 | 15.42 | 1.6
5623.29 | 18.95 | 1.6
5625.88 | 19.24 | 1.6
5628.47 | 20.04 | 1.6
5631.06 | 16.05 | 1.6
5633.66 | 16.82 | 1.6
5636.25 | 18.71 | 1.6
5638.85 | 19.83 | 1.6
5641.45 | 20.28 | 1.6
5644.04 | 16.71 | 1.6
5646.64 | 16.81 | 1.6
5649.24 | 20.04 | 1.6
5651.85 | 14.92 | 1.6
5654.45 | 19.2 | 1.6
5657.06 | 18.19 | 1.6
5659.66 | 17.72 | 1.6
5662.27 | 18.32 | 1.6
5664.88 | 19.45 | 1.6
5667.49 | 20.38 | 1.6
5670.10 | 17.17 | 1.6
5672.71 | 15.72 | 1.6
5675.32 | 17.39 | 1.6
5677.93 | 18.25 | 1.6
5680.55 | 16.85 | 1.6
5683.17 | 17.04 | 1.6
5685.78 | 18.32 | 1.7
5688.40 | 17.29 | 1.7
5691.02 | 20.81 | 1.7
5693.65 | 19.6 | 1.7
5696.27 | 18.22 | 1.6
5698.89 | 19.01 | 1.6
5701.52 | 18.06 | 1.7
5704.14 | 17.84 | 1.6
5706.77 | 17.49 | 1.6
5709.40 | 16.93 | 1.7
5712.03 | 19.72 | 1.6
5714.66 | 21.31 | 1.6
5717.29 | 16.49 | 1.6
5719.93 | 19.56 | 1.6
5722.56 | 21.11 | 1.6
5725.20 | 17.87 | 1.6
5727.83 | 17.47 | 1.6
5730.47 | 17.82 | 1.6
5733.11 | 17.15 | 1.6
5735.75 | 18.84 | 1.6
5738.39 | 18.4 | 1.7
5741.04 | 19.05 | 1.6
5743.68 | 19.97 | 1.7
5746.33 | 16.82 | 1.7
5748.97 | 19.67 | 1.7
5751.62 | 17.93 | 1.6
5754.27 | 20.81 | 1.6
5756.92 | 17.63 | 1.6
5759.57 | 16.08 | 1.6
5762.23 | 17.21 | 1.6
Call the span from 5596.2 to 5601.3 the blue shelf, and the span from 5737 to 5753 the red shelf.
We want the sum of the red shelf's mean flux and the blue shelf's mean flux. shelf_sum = 35.0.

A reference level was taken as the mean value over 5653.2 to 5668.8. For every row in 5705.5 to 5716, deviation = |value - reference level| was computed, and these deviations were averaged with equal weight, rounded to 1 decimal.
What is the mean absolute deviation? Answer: 1.7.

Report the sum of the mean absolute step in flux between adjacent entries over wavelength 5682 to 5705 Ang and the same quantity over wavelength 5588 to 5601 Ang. 3.73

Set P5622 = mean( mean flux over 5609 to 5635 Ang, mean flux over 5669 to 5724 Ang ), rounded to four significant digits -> 17.94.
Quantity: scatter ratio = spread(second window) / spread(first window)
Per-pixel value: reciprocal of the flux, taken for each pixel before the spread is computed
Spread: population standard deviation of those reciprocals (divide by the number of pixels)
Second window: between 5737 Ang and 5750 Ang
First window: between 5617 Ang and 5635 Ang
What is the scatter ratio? 0.6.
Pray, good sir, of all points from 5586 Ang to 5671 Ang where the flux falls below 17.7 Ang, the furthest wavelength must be 5670.10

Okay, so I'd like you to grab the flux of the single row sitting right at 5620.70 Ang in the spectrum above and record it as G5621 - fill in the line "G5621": 15.42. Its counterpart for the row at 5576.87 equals 15.98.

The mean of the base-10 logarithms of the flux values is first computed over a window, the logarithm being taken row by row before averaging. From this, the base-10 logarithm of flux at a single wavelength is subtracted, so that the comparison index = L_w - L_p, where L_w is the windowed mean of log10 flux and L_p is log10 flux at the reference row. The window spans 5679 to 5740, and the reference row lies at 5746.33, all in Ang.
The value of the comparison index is 0.038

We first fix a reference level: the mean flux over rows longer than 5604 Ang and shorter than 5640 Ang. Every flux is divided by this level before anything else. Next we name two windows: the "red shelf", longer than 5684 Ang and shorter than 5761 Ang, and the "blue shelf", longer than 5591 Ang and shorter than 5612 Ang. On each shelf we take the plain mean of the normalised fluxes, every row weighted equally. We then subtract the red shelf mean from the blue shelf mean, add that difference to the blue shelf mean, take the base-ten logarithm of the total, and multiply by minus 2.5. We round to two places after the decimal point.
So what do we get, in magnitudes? 0.14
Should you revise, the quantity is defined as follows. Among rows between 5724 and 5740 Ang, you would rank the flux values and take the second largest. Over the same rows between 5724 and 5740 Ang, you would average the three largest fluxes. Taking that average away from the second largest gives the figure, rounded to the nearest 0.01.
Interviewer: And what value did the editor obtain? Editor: 0.03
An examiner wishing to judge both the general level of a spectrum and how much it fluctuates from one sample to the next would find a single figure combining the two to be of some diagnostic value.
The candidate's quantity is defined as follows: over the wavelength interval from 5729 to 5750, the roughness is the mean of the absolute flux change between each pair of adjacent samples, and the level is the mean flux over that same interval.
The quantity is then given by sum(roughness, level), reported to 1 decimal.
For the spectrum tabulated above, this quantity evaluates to 19.9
